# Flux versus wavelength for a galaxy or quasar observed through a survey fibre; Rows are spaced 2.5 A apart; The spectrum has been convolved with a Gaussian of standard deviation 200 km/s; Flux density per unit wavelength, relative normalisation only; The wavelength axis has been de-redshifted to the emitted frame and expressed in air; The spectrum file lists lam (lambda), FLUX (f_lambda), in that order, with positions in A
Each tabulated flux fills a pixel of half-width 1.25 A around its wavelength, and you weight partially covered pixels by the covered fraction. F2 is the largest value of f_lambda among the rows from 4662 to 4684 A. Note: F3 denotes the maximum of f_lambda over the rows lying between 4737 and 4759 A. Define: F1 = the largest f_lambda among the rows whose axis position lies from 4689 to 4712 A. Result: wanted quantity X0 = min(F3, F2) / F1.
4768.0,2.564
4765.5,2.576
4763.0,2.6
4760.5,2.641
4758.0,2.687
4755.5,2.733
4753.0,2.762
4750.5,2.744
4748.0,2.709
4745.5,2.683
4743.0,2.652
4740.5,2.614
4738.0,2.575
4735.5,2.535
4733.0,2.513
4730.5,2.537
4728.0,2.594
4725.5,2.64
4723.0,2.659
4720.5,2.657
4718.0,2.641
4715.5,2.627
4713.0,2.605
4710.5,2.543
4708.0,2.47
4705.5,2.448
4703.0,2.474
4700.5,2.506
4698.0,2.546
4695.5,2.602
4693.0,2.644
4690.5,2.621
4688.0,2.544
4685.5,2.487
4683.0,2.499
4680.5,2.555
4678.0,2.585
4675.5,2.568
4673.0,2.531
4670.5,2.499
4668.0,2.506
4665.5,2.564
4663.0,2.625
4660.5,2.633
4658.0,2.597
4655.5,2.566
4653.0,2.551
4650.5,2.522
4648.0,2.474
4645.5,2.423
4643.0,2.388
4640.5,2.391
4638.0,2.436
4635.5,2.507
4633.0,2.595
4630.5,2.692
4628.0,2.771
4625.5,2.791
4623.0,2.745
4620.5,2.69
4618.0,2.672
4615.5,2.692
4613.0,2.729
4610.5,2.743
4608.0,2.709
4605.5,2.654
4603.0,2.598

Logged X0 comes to 0.99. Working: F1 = 2.644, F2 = 2.625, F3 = 2.762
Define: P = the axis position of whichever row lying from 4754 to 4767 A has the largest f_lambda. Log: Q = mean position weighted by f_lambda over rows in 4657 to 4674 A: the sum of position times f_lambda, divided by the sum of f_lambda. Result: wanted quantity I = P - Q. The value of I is 90.1 A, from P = 4755.5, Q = 4665.4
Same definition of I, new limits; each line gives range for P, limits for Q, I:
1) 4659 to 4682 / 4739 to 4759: -88.8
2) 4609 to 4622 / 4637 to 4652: -33.8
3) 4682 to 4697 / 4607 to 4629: 75.0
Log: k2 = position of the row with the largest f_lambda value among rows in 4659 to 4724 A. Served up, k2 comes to 4723.0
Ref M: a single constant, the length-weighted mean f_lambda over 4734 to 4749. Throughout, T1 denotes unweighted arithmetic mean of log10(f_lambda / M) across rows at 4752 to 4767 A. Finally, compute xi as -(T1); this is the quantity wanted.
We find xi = -0.007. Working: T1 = 0.007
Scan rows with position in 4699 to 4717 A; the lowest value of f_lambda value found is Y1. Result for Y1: 2.448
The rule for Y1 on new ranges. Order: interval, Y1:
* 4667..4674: 2.499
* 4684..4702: 2.487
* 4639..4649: 2.388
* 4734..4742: 2.535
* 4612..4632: 2.672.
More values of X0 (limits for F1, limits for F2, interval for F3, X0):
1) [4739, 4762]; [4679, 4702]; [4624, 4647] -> 0.96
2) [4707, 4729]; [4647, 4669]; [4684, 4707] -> 0.99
